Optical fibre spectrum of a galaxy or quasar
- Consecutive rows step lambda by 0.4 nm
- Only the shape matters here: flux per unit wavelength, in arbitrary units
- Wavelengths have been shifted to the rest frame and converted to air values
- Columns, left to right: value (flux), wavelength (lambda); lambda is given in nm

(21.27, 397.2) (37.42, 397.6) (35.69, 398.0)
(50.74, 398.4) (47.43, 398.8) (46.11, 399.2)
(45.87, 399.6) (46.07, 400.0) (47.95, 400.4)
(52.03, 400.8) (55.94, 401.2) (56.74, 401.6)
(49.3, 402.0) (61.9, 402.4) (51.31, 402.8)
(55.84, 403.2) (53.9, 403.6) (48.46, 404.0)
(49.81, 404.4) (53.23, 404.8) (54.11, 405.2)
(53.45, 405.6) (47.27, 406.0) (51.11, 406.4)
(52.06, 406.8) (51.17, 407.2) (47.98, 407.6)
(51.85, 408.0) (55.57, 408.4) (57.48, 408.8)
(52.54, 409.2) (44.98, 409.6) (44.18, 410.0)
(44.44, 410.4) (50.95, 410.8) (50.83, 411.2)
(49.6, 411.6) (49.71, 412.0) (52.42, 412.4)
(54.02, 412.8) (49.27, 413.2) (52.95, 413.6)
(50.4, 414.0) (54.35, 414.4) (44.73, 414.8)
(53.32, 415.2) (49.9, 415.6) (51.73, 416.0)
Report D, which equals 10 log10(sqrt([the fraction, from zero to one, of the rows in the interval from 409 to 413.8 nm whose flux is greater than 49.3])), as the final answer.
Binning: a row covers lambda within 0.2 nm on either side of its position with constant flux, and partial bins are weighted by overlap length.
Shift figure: -0.88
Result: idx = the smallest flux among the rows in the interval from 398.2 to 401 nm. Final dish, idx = 45.87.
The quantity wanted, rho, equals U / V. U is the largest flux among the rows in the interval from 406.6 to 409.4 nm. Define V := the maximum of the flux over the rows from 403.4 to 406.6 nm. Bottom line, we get 1.06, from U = 57.48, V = 54.11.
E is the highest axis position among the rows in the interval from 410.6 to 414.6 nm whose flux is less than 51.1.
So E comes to 414.0 nm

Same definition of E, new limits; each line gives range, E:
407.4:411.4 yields 411.2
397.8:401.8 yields 400.4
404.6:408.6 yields 407.6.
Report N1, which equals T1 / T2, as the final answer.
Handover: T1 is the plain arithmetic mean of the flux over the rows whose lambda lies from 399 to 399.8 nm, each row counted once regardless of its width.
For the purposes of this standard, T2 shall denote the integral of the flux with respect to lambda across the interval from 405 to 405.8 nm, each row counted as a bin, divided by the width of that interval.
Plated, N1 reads 0.86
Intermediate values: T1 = 46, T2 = 53.8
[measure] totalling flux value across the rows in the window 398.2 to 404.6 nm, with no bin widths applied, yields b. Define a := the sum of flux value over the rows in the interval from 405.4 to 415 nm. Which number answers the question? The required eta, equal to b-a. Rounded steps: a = 1213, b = 819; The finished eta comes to -394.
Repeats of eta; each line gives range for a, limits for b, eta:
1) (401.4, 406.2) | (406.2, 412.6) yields 172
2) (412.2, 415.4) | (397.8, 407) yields 755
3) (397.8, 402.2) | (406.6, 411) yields 19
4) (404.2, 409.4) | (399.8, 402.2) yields -370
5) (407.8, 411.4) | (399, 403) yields 60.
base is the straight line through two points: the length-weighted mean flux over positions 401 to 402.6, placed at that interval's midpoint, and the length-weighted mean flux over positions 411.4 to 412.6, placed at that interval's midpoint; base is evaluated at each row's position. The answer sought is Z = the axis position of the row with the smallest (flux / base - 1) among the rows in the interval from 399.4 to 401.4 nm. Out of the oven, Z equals 399.6 nm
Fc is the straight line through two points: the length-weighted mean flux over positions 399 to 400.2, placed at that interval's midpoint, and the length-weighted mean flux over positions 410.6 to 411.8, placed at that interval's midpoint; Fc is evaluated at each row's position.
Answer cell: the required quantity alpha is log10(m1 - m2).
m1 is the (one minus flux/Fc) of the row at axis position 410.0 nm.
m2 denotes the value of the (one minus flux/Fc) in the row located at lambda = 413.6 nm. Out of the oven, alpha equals -0.8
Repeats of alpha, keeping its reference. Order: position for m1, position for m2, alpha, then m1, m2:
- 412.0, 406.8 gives -1.1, 0.02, -0.07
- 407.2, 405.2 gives -1.1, -0.05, -0.12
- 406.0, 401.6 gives -0.6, 0.02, -0.21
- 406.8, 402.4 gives -0.6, -0.07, -0.31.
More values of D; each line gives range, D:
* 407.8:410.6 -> -1.22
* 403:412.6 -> -0.62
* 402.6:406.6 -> -0.48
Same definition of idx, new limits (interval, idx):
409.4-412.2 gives 44.18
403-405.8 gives 48.46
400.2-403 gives 47.95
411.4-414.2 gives 49.27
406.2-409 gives 47.98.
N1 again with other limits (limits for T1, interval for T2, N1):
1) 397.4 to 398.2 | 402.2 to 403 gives 0.65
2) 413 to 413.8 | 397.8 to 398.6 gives 1.18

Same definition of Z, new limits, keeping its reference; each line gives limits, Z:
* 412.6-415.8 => 414.8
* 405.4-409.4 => 406.0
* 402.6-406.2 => 406.0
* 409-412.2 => 410.0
